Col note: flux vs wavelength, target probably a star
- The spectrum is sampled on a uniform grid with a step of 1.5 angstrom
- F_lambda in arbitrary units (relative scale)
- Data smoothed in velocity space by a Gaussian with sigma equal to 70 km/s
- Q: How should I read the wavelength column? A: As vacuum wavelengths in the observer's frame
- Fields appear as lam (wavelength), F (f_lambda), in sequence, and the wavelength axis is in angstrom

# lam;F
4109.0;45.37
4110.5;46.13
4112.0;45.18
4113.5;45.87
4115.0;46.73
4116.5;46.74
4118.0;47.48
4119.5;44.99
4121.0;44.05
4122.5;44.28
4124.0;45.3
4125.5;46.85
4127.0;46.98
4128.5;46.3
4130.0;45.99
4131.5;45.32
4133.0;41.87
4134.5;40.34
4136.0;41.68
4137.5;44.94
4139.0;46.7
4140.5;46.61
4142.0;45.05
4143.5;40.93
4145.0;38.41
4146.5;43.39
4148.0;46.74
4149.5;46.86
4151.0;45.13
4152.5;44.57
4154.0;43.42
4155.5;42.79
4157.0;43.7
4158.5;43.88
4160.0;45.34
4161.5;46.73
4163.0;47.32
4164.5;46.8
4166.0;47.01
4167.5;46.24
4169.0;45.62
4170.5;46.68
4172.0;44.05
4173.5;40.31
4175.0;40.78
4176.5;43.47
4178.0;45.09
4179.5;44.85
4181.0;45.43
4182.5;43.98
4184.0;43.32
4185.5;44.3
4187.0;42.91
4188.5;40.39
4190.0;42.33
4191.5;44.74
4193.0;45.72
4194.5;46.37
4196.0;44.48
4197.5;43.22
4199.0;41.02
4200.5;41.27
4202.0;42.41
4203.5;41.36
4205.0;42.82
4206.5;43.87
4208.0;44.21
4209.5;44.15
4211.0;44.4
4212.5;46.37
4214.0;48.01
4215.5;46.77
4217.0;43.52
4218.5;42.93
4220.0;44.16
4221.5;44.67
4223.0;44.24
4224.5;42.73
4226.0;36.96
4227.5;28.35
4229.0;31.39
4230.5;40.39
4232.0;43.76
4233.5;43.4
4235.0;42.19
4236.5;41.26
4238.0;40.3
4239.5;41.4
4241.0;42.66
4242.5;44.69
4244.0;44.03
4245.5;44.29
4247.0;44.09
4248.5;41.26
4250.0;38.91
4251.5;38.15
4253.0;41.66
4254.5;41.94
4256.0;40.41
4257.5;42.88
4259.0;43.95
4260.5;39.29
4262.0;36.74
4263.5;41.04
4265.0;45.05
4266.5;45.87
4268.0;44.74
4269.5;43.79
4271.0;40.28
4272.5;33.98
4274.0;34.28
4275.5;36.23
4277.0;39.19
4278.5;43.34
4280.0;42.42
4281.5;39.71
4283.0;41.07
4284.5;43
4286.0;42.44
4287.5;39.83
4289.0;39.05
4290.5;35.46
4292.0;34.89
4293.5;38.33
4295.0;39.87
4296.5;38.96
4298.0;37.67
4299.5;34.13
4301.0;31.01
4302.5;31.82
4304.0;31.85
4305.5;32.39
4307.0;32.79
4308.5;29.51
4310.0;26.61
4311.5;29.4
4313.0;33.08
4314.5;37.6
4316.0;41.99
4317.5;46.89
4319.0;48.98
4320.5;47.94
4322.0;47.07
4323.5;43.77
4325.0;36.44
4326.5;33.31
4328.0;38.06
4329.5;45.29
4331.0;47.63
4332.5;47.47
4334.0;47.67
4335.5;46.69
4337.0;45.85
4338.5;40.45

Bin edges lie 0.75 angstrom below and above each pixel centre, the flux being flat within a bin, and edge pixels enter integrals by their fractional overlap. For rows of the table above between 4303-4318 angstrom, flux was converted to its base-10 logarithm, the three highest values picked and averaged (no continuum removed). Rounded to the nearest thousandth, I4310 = 1.623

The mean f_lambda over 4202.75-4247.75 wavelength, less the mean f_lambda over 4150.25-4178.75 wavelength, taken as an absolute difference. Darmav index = 2.2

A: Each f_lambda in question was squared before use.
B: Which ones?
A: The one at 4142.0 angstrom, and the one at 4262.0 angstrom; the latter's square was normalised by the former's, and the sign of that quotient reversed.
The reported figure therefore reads -0.67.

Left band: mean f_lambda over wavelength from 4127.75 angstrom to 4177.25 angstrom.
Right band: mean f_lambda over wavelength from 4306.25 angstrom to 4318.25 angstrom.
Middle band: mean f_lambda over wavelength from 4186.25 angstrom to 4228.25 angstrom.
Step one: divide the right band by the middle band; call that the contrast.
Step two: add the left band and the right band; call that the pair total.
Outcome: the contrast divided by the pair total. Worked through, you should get 0.0102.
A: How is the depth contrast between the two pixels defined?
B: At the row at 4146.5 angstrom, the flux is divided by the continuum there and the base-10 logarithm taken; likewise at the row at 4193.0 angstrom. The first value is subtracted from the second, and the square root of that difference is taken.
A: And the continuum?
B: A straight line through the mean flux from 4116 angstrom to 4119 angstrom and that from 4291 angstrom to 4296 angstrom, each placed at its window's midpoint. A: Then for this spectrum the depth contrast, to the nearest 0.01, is 0.22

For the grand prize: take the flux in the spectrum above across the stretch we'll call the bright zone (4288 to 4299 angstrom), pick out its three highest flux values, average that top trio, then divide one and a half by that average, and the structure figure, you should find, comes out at 0.0382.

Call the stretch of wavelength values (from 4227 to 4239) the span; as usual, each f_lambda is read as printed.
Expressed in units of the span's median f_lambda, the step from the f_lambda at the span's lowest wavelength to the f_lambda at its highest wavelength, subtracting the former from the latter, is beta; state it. 0.29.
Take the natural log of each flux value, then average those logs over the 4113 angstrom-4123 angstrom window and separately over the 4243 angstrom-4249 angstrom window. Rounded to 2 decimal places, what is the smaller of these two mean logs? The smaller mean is 3.77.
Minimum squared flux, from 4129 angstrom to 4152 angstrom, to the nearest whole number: 1475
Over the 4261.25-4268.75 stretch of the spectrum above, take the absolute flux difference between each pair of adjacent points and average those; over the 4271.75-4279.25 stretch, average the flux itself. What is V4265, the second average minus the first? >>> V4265 35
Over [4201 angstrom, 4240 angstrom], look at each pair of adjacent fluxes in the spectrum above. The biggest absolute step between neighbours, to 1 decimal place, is 9.0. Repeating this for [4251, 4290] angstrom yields 6.3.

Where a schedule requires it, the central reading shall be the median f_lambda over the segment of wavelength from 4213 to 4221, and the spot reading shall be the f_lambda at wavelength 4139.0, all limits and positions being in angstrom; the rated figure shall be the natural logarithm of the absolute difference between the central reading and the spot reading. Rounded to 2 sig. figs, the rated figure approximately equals 0.93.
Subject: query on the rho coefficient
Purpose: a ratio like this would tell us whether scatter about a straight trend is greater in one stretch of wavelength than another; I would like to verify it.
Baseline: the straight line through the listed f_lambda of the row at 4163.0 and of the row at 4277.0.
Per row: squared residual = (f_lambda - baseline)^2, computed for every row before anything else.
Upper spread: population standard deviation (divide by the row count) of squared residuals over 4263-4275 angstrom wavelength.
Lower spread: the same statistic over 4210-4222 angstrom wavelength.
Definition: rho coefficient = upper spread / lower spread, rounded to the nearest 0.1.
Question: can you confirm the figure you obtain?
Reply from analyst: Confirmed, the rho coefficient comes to 1.9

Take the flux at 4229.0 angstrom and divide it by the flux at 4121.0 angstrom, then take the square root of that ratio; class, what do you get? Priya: 0.84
